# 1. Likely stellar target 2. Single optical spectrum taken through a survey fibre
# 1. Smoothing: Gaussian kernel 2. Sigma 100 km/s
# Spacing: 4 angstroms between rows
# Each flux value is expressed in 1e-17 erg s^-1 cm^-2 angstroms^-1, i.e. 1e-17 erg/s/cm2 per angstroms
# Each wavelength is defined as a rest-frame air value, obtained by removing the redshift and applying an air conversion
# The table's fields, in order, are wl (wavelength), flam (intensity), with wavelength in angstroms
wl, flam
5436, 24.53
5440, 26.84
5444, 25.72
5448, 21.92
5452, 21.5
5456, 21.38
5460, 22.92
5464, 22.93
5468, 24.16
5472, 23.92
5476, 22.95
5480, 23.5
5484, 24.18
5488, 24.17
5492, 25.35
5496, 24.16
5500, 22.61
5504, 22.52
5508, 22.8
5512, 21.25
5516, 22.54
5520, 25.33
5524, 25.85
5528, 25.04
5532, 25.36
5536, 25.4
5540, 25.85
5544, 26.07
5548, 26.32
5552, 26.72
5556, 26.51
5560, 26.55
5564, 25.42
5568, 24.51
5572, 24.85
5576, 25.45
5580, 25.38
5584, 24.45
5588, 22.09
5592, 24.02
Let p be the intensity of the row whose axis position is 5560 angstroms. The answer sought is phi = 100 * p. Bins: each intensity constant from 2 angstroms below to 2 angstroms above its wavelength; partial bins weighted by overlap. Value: 2655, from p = 26.55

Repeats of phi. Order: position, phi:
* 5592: 2402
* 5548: 2632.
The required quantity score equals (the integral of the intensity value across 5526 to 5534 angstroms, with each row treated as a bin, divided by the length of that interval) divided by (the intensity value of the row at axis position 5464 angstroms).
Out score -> 1.10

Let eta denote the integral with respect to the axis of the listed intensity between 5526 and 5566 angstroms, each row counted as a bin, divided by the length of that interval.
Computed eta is 25.92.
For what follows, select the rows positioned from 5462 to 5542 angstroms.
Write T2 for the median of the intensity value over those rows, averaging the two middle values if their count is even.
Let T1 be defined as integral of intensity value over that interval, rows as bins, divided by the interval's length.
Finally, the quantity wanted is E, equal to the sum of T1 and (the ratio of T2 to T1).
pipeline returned 25.0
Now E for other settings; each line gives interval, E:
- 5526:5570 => 26.8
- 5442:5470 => 23.9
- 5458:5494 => 24.8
